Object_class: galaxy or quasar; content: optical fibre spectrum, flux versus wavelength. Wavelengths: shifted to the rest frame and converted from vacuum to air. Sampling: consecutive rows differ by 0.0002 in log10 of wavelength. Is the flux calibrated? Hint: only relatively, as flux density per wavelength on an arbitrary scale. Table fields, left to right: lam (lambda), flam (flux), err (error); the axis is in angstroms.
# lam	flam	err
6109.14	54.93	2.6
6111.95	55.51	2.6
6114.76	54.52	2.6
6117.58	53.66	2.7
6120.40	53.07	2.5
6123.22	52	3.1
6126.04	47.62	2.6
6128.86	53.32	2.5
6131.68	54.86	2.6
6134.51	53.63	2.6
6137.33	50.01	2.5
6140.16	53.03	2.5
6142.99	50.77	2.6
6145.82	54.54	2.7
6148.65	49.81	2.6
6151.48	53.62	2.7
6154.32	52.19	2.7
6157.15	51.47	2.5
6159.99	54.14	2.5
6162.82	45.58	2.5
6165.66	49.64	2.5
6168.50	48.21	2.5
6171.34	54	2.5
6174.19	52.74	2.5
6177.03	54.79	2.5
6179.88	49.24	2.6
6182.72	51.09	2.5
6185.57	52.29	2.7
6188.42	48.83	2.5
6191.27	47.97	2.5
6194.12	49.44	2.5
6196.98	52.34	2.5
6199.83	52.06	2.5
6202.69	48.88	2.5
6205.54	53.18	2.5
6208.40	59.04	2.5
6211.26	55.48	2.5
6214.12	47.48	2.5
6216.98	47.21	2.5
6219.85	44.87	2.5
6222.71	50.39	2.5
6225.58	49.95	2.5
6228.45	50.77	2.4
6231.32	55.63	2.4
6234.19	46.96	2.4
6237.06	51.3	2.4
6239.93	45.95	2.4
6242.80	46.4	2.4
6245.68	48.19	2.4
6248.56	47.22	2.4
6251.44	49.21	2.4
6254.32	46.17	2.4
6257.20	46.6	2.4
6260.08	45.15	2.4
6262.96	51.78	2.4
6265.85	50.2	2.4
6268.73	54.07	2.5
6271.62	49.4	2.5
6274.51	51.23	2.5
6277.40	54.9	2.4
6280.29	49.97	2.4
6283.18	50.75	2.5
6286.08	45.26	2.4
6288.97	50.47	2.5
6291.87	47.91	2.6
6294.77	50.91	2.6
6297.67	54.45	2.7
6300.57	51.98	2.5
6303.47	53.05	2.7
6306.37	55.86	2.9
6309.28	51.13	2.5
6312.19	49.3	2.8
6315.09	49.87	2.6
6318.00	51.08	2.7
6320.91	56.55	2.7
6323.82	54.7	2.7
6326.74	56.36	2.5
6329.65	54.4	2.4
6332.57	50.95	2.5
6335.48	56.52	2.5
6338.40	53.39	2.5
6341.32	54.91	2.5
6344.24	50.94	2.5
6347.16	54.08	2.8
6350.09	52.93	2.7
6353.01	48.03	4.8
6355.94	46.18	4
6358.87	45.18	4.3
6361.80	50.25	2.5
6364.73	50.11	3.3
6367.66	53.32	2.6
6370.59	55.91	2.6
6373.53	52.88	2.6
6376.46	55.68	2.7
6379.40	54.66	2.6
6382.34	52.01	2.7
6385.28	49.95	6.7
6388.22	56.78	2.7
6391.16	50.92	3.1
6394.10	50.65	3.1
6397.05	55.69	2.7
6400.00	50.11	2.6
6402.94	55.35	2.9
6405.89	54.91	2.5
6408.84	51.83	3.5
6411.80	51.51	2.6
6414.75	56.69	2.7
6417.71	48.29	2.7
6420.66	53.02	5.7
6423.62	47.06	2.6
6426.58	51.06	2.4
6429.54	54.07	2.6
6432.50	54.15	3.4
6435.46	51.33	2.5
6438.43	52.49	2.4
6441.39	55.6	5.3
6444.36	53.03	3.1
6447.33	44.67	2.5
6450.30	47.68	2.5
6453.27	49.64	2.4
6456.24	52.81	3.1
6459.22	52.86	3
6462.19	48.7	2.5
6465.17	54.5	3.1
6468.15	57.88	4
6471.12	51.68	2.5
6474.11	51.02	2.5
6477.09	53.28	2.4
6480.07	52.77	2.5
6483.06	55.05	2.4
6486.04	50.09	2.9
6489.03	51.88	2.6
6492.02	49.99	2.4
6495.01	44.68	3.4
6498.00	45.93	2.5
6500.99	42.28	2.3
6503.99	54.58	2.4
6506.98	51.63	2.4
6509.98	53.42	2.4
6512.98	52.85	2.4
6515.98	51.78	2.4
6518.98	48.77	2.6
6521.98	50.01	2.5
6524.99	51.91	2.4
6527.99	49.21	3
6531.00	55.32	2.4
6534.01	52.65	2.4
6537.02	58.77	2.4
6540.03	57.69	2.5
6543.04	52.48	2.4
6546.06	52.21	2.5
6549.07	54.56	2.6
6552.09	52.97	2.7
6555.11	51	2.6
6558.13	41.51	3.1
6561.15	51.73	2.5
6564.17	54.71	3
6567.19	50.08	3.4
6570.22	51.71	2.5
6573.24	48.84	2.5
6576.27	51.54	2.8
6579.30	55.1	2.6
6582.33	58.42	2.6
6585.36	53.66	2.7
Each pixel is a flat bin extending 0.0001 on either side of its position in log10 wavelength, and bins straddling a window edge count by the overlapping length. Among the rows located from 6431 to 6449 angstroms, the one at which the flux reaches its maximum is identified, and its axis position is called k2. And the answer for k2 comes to 6441.39 angstroms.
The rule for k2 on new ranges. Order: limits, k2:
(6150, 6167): 6159.99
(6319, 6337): 6320.91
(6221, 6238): 6231.32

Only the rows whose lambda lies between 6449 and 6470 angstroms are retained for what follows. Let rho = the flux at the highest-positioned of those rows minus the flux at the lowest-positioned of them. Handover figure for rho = 10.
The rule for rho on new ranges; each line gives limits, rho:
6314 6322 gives 7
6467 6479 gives -5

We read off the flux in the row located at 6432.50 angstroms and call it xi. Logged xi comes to 54.15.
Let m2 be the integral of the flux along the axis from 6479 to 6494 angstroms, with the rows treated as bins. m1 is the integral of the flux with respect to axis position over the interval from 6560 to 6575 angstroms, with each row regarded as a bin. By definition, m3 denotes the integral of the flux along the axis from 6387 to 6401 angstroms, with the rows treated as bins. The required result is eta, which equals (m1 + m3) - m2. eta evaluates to 736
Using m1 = 771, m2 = 775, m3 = 740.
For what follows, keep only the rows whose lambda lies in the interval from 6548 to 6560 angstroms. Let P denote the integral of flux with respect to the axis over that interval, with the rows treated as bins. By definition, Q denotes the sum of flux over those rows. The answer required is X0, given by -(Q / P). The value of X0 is -0.334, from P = 598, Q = 200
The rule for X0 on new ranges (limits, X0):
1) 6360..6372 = -0.335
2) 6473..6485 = -0.333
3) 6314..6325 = -0.363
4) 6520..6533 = -0.308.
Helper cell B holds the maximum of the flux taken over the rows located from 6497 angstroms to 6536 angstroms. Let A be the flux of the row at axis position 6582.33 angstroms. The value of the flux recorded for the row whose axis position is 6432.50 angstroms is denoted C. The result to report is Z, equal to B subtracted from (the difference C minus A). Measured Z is -59.6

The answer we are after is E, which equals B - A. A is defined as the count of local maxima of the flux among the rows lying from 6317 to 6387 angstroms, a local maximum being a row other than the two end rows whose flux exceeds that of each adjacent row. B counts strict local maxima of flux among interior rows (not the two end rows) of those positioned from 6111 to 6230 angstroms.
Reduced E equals 4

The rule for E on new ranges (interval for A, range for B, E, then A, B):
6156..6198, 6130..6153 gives -3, 5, 2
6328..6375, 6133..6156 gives -2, 5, 3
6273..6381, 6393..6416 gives -11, 13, 2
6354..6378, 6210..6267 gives 5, 2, 7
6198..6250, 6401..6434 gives -3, 5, 2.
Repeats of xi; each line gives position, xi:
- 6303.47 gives 53.05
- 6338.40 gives 53.39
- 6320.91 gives 56.55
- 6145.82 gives 54.54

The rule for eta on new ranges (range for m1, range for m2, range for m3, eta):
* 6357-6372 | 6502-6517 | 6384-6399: 766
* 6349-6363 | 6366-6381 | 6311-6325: 594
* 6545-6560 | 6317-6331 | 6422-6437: 763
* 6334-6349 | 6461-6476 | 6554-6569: 764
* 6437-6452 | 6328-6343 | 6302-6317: 727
